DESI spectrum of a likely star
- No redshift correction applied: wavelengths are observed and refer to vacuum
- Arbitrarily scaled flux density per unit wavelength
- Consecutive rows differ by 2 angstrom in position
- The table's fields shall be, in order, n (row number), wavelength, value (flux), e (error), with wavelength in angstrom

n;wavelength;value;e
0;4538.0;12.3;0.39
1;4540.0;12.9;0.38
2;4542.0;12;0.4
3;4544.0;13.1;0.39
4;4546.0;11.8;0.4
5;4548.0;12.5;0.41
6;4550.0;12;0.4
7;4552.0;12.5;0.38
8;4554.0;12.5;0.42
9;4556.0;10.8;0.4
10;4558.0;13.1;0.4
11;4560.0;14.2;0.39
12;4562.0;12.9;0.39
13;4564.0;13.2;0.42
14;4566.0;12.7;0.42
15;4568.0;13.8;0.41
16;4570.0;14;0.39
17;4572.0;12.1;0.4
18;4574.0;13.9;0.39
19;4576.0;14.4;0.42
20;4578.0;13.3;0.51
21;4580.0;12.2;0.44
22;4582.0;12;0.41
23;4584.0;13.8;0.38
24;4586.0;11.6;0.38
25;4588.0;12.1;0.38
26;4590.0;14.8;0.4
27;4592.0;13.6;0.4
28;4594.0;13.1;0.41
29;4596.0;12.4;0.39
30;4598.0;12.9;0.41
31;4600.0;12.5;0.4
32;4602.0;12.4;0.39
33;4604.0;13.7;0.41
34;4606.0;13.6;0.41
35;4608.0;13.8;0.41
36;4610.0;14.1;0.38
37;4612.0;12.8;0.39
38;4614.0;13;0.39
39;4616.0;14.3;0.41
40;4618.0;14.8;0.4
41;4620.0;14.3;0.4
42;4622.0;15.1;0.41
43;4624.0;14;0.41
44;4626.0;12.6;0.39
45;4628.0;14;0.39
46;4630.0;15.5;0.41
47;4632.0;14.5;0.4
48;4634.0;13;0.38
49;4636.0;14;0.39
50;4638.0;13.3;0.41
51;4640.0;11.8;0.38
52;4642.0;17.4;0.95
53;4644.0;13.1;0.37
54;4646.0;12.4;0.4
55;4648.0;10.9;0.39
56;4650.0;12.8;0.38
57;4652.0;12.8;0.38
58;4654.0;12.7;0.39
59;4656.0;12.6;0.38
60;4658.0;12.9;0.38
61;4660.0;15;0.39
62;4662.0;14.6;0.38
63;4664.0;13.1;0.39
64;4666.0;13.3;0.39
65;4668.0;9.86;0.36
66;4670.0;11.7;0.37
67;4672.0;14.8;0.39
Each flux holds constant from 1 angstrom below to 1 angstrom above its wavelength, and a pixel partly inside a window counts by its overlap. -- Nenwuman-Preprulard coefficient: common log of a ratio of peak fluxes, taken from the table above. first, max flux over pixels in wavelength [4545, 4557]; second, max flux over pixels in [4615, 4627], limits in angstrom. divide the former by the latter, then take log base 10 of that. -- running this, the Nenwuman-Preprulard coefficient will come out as -0.08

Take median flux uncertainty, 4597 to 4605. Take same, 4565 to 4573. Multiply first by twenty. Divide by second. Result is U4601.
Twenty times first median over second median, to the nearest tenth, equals 20.0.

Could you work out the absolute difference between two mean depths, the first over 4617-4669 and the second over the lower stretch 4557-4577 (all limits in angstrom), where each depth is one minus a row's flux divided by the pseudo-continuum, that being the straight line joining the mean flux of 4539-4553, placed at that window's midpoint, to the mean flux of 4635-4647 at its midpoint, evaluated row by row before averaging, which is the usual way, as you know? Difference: 0.07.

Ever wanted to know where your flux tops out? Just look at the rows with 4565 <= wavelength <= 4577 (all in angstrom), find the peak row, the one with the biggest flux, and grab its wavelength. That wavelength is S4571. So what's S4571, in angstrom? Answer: 4576.0 angstrom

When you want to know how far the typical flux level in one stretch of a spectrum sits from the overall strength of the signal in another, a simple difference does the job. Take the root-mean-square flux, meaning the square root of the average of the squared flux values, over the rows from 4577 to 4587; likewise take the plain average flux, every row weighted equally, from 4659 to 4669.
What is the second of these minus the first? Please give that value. 0.56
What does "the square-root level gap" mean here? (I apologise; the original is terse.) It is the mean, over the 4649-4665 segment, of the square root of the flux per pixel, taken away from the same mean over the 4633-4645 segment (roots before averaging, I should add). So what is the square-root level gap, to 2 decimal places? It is 0.06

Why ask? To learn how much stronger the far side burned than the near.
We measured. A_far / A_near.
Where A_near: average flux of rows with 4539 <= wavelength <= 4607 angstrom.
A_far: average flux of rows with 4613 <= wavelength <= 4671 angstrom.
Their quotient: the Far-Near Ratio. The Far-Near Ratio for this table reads 1.04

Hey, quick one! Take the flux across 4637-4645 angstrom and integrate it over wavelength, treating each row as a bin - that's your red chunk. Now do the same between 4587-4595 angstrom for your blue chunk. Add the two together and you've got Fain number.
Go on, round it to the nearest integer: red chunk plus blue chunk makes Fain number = 218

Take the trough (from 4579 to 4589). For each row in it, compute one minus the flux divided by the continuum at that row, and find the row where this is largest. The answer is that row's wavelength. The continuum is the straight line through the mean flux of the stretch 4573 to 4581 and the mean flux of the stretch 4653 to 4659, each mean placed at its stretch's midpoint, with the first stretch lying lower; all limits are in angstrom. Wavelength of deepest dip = 4586.0 angstrom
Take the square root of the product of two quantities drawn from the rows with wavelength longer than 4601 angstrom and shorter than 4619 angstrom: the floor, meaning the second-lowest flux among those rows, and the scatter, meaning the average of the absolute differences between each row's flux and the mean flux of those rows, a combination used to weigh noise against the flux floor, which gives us 2.74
